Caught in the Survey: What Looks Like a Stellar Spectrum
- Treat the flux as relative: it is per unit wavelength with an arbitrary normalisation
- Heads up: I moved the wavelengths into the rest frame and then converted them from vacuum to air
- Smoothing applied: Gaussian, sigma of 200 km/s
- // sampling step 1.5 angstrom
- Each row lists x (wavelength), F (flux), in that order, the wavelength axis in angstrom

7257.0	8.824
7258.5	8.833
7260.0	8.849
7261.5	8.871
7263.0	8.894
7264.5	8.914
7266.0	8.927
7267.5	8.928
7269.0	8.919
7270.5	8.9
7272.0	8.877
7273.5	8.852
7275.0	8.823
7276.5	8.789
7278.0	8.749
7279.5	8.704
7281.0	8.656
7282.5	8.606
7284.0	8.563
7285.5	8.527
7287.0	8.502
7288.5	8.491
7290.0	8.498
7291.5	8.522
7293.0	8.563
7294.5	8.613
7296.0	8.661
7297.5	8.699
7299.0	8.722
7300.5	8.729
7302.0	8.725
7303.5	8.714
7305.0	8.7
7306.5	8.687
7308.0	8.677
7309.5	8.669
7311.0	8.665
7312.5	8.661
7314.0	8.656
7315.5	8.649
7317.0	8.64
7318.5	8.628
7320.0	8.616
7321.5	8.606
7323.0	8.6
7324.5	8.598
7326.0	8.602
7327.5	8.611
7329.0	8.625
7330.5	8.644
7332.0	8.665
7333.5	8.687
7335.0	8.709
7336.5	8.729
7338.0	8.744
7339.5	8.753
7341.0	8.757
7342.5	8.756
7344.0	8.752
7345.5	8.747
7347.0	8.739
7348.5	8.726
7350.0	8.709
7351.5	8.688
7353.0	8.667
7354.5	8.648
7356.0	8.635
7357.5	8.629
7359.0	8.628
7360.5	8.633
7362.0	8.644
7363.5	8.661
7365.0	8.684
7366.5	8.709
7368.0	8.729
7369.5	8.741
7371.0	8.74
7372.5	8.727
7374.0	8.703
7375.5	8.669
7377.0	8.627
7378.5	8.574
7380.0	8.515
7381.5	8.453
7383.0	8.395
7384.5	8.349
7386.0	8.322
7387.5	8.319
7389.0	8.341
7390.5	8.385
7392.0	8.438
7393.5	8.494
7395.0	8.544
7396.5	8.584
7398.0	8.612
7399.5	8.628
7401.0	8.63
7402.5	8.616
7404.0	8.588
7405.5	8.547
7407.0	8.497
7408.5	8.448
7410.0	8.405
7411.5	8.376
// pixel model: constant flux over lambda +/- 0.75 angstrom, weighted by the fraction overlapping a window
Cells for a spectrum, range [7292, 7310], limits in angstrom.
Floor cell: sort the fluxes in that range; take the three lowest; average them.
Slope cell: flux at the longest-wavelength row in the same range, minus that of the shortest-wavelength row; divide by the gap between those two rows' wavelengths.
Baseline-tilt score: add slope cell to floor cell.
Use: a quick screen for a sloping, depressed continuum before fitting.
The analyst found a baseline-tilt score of 8.62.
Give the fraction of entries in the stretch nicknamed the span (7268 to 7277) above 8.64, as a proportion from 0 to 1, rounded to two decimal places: 1.00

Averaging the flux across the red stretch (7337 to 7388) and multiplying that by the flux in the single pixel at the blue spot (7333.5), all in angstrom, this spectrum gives 75.1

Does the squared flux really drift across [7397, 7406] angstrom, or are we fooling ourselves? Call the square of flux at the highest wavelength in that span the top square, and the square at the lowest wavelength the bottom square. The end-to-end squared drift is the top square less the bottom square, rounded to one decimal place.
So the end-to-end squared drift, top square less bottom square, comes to -1.1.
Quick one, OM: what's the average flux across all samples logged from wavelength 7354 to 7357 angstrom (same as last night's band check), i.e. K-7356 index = 8.64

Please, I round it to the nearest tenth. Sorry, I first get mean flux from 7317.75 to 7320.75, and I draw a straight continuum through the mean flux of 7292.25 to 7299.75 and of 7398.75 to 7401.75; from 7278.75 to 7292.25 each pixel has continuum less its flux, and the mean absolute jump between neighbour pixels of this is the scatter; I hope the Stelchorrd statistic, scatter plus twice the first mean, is 17.3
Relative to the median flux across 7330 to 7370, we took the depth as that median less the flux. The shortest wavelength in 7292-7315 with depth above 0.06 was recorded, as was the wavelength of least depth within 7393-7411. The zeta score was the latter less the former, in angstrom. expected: 108.0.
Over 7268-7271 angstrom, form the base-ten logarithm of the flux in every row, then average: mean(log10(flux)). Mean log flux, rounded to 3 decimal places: 0.950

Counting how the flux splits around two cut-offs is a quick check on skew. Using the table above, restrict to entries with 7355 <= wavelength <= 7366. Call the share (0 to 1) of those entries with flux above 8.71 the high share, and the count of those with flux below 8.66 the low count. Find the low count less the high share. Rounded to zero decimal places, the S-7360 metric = 5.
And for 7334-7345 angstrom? -1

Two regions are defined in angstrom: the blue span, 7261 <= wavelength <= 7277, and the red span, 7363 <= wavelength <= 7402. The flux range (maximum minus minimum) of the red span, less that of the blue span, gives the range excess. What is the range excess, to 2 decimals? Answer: 0.28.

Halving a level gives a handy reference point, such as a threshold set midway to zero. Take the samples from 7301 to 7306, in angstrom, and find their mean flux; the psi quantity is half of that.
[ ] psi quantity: 4.36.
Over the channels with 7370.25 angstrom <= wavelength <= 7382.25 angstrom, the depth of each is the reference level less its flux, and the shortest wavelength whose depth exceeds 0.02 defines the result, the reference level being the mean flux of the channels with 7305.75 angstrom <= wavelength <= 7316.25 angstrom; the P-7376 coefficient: 7377.0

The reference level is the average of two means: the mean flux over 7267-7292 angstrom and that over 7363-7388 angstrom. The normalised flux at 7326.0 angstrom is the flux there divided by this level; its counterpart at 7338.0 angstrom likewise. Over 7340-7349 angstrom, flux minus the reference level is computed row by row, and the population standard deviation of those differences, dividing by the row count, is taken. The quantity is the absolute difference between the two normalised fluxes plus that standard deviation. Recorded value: 0.027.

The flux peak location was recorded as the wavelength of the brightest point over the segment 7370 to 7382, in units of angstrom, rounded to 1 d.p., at 7371.0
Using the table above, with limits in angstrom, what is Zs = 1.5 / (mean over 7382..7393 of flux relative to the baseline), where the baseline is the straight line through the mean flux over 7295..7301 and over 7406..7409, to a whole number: -10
